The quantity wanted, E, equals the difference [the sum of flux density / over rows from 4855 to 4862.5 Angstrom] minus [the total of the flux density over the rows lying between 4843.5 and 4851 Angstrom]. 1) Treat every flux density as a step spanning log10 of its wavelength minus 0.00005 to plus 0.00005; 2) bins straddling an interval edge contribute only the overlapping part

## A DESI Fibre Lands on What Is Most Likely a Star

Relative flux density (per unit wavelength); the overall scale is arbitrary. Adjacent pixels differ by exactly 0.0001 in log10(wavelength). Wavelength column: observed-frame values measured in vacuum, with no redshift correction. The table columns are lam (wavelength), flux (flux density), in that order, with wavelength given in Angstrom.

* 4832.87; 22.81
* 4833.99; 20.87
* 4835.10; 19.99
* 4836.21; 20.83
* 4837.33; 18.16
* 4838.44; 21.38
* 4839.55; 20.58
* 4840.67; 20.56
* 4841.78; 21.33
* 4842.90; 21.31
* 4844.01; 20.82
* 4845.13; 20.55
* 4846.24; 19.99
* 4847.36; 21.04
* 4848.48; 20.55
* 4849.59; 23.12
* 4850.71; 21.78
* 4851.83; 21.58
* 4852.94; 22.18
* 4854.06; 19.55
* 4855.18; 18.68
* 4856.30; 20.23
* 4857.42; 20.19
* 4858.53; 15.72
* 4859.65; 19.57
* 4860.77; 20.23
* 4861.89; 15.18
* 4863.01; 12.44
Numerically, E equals -18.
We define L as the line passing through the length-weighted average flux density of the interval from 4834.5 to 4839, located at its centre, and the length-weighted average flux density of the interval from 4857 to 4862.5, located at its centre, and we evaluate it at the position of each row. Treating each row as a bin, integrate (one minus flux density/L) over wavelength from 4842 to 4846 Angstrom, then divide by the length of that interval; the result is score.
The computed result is -0.07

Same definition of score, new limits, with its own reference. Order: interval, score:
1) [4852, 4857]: -0.09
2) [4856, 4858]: -0.10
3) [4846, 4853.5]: -0.13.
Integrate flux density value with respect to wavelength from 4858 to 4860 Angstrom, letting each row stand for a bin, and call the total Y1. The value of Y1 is 35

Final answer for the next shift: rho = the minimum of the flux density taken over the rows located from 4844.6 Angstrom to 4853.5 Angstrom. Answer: 19.99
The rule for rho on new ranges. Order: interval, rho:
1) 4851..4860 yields 15.72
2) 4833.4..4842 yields 18.16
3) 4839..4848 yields 19.99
